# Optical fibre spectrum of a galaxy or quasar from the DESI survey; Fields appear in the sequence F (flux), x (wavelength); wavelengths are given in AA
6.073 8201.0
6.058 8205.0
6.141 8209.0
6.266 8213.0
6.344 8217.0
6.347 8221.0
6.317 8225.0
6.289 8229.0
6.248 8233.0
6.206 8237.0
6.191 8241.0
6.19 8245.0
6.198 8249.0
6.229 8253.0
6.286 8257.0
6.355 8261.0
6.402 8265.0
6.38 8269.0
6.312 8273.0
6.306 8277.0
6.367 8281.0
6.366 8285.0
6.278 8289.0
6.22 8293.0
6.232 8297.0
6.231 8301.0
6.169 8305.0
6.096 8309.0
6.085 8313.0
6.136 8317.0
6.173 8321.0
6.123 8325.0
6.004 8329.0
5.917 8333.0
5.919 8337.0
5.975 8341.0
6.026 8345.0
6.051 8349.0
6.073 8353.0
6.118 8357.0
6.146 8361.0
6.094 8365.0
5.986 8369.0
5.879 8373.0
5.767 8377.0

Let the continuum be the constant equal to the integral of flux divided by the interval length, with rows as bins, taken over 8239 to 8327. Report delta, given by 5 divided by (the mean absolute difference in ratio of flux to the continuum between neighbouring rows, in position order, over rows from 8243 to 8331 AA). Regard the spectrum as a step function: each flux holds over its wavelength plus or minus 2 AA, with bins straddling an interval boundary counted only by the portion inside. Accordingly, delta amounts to 703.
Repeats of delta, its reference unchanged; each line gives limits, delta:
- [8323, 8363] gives 646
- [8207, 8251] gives 841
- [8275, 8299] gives 709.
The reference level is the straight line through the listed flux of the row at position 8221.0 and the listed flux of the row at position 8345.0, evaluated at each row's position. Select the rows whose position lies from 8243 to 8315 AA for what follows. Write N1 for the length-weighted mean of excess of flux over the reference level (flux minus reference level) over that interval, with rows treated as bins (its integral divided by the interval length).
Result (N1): 0.06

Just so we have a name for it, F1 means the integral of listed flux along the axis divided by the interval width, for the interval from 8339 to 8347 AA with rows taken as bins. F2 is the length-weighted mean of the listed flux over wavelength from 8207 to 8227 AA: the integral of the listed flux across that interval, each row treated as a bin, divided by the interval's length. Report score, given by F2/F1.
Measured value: 1.047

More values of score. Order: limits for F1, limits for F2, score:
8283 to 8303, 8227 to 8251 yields 0.993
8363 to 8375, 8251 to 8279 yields 1.056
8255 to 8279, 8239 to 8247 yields 0.976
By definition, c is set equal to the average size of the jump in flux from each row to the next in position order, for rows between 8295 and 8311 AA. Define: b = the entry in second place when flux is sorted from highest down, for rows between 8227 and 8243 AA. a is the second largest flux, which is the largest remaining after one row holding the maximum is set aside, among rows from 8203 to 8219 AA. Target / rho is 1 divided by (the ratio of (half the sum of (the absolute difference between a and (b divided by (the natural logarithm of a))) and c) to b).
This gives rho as 4.3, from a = 6.266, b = 6.248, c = 0.045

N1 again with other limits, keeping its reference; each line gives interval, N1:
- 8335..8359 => 0.01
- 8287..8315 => 0.05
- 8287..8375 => 0.03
